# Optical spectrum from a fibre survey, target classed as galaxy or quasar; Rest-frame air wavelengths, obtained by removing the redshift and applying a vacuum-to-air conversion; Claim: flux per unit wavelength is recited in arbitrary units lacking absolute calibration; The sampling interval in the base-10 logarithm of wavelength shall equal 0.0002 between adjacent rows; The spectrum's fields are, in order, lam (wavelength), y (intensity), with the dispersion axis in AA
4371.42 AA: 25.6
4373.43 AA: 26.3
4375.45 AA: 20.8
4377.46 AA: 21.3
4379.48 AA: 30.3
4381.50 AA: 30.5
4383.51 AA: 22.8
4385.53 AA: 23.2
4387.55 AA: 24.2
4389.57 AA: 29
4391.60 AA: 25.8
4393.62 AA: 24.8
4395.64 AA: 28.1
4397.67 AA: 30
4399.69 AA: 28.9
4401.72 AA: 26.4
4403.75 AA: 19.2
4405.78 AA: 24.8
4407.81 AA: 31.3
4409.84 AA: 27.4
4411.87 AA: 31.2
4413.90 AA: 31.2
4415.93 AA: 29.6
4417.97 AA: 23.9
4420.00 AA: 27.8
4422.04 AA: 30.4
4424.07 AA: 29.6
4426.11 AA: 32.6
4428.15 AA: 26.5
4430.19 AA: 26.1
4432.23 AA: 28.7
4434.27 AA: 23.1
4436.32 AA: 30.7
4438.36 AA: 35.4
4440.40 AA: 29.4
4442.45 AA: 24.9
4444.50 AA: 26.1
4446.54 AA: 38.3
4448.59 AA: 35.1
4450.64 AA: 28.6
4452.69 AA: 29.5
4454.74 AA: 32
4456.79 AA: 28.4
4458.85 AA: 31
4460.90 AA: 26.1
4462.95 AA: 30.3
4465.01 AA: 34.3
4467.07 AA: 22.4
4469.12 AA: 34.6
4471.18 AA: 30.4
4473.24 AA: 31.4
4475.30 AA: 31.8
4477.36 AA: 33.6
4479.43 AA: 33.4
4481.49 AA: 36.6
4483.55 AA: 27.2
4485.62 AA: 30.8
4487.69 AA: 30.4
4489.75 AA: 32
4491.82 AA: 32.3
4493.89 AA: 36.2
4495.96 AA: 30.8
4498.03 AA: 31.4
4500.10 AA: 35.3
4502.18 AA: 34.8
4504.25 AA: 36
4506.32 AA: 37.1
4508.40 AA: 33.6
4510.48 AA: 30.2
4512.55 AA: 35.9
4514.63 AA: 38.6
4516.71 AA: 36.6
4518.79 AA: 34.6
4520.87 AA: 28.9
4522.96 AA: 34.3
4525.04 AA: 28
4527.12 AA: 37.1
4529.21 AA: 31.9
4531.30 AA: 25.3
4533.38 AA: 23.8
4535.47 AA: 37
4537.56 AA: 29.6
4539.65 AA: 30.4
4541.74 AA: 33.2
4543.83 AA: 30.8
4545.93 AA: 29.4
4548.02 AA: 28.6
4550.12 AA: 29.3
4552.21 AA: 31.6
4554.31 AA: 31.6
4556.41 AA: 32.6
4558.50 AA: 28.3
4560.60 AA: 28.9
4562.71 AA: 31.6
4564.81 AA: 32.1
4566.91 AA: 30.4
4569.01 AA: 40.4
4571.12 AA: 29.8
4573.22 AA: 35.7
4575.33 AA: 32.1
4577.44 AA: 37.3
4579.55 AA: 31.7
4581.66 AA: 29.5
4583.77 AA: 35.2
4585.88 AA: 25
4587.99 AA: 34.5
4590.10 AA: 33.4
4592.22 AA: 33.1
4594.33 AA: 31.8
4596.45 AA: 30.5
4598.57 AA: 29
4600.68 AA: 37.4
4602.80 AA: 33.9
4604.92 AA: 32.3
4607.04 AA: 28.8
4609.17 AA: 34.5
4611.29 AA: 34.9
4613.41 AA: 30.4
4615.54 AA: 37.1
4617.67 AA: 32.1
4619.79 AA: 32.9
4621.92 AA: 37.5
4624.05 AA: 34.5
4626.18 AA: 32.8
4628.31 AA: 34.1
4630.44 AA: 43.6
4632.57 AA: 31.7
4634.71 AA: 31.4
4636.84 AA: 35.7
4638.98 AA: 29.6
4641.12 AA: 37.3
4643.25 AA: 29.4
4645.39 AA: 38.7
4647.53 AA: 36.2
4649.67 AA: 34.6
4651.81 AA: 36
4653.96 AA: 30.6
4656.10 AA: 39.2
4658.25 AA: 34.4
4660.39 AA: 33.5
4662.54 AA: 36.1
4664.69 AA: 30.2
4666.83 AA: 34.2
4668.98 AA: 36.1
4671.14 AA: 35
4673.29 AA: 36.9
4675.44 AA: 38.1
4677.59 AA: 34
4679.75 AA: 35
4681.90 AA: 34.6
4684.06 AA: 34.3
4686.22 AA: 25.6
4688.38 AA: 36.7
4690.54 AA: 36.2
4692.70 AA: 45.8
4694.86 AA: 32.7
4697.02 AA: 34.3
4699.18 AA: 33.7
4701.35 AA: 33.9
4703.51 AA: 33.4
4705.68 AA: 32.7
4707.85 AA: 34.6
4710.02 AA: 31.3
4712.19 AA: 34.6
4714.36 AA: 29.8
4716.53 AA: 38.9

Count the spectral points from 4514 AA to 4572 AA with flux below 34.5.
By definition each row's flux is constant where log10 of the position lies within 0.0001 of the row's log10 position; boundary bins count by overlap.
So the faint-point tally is 22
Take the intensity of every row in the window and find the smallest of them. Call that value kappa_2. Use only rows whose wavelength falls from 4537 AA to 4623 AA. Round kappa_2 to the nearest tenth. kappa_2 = 25.0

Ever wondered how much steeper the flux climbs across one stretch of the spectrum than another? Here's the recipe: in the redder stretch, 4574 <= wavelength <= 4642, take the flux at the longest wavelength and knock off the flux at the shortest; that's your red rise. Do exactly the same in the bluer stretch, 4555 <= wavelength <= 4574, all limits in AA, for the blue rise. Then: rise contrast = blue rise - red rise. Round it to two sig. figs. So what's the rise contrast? -2.1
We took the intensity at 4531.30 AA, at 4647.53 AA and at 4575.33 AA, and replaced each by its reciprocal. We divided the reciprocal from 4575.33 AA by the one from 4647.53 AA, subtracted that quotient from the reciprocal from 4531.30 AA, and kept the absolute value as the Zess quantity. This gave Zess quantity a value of 1.09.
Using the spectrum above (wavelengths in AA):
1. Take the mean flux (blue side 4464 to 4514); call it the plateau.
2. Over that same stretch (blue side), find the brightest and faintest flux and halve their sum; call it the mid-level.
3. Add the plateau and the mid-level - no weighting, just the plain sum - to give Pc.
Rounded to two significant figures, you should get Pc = 62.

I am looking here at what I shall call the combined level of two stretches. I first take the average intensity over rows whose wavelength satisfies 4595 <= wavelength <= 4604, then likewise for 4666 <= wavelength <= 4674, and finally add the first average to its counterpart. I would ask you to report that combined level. 68.2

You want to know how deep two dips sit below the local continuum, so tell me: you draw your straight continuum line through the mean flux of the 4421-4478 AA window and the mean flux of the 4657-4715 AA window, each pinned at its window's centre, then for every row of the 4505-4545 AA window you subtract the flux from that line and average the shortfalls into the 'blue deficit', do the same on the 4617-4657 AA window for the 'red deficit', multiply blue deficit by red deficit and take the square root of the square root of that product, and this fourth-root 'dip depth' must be 1.05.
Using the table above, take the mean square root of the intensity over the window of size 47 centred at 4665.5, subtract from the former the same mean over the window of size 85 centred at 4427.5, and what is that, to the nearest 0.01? 0.53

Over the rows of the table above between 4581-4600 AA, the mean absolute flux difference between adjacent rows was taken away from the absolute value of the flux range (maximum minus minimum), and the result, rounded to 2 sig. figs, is 6.3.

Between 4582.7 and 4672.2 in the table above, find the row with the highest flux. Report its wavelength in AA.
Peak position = 4630.44 AA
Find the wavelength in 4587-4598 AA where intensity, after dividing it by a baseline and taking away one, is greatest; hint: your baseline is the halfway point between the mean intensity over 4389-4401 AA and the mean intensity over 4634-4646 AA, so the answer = 4587.99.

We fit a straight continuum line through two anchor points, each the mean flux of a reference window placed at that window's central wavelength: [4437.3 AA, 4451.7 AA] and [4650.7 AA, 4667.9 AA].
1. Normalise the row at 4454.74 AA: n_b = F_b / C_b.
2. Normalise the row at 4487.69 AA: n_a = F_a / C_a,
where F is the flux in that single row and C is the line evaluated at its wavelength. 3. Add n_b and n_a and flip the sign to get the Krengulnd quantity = -1.98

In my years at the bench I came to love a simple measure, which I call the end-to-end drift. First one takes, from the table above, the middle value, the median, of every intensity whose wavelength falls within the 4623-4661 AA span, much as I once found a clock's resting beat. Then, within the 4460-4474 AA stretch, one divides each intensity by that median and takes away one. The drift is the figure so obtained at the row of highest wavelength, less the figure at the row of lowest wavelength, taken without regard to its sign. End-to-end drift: 0.15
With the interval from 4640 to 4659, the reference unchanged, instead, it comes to 0.08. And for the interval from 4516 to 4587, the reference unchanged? 0.34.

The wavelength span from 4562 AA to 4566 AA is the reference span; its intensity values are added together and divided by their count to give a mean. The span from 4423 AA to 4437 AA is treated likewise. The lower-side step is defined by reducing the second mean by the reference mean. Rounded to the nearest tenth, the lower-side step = -3.7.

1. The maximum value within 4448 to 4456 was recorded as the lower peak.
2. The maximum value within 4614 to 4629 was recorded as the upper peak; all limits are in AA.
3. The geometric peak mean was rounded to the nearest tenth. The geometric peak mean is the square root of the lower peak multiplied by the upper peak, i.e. 36.3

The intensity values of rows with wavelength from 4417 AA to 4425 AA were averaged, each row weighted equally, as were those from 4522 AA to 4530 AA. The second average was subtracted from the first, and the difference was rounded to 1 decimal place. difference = -4.9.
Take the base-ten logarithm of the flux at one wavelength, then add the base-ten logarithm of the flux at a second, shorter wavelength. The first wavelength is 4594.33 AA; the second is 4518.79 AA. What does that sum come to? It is 3.04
